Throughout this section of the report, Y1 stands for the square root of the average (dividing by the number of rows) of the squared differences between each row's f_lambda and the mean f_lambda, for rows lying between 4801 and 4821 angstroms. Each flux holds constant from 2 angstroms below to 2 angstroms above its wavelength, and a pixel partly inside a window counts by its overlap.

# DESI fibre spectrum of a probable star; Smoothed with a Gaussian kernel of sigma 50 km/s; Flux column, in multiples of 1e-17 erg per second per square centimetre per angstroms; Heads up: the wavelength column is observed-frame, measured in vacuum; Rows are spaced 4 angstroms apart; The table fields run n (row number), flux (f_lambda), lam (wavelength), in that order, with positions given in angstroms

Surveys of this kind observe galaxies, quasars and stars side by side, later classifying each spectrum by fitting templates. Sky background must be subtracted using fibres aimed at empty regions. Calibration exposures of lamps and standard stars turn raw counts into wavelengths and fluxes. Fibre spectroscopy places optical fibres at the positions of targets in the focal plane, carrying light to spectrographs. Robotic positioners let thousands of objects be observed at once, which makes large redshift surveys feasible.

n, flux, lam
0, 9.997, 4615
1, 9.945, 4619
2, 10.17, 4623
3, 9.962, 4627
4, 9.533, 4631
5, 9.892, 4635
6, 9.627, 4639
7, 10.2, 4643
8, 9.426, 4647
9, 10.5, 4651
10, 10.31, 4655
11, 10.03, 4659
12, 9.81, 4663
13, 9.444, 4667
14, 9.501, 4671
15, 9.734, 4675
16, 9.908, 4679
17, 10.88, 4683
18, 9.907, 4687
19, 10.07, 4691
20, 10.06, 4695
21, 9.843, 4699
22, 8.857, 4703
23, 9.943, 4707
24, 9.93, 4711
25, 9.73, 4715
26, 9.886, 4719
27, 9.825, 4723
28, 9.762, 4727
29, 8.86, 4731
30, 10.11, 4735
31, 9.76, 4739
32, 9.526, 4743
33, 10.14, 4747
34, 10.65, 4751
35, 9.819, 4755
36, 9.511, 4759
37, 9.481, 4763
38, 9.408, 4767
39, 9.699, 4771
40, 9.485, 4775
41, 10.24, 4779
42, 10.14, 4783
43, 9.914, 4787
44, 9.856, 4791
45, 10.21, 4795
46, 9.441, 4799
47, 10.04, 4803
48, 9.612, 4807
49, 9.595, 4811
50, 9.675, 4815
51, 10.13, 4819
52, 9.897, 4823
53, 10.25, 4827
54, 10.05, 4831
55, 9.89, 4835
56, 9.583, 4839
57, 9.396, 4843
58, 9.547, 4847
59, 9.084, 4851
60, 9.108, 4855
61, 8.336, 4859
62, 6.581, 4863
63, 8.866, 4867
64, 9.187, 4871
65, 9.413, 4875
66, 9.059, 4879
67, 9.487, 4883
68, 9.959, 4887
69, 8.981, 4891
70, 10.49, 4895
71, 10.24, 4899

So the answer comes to 0.23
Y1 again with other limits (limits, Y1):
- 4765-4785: 0.34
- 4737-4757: 0.39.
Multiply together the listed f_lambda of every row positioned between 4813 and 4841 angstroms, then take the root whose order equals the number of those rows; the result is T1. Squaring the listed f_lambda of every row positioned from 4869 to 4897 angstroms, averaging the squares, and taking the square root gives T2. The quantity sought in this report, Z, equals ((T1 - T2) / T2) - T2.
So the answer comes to -9.5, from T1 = 9.92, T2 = 9.5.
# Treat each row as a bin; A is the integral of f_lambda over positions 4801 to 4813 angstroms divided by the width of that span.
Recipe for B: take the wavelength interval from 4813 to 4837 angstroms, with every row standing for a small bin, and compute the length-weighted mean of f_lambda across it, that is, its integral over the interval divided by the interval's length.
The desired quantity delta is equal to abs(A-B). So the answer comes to 0.23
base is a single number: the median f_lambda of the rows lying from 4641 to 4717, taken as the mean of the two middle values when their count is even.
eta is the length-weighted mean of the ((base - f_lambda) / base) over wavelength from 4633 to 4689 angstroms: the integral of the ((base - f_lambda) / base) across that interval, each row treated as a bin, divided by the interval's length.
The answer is -0.003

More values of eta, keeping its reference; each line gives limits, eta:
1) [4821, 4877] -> 0.069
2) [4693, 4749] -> 0.018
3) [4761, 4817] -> 0.014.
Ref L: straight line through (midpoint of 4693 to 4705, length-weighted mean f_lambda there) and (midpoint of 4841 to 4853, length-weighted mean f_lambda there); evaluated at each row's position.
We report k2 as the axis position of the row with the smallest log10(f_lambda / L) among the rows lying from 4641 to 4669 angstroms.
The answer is 4647 angstroms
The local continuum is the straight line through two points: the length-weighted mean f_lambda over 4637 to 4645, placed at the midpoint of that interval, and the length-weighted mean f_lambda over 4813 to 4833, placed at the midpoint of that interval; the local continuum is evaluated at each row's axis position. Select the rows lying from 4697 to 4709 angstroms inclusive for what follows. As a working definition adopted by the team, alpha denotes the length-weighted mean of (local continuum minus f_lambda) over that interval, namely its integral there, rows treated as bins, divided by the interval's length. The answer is 0.40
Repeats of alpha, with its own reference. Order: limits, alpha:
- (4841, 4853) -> 0.67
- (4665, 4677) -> 0.37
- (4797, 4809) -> 0.29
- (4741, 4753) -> -0.14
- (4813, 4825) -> 0.10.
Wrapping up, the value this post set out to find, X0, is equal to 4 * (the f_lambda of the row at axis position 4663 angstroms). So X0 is 39.2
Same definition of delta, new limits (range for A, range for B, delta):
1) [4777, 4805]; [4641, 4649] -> 0.16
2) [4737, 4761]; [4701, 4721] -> 0.23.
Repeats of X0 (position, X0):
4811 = 38.4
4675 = 38.9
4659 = 40.1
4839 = 38.3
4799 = 37.8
